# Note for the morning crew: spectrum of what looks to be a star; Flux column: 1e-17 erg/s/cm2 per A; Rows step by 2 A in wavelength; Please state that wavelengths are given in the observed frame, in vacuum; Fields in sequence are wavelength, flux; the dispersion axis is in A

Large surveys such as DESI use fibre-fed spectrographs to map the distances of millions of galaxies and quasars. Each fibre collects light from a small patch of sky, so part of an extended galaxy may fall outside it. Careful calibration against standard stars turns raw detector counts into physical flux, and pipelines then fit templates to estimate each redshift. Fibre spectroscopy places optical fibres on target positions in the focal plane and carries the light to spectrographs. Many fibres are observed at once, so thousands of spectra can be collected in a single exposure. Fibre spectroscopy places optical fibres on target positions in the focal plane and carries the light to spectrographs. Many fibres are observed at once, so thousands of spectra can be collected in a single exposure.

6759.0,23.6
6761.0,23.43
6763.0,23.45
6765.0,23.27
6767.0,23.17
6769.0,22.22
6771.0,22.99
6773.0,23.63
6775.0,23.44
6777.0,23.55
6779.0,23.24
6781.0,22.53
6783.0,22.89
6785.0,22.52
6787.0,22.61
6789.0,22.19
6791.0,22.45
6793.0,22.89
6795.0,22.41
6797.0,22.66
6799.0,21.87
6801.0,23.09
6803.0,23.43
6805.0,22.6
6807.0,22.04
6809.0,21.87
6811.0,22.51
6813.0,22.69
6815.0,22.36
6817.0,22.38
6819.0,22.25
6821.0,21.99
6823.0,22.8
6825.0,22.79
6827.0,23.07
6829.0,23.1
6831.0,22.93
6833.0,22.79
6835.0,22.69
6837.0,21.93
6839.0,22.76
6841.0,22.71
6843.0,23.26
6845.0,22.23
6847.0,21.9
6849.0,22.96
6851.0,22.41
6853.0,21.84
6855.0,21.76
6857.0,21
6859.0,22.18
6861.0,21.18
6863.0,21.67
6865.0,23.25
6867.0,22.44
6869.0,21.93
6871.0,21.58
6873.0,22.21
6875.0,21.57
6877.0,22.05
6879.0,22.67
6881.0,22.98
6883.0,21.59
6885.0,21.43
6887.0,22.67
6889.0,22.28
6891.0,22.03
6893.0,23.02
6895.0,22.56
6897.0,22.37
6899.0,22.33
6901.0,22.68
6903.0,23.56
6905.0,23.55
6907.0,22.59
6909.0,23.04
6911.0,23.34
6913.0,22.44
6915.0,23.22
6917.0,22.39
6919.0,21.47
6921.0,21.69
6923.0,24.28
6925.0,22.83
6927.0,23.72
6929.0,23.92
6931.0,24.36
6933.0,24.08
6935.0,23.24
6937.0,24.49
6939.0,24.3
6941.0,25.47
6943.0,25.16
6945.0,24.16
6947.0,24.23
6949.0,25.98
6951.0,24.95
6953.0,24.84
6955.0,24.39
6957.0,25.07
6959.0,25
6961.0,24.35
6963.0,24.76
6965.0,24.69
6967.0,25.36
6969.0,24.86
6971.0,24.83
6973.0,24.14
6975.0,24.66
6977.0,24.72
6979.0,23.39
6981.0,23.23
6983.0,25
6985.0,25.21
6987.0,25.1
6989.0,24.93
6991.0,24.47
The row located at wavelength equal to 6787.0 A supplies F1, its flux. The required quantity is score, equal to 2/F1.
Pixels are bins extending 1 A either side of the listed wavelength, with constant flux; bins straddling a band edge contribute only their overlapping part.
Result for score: 0.0885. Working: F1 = 22.61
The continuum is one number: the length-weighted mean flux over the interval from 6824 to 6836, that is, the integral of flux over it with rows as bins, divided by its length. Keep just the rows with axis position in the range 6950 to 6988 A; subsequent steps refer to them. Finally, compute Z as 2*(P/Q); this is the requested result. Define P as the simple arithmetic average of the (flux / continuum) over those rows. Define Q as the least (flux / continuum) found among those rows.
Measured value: 2.12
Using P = 1.08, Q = 1.01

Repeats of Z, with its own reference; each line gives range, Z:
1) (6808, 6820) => 2.04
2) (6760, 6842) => 2.08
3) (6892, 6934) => 2.14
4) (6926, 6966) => 2.11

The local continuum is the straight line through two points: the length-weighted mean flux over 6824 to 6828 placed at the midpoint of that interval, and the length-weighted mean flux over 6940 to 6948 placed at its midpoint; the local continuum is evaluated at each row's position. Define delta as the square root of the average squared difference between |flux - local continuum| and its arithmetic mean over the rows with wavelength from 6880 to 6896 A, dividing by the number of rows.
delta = 0.55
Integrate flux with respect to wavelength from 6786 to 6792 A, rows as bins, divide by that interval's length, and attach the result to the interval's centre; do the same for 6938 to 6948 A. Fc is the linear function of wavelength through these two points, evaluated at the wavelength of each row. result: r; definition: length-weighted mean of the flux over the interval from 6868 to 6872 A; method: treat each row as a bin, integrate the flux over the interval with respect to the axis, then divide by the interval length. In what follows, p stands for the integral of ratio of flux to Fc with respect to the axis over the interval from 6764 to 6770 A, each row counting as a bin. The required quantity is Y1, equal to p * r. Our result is 135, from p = 6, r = 21.8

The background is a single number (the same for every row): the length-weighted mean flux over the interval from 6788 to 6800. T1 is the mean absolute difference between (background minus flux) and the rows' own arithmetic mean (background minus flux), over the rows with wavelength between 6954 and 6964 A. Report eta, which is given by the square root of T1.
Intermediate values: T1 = 0.28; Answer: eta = 0.52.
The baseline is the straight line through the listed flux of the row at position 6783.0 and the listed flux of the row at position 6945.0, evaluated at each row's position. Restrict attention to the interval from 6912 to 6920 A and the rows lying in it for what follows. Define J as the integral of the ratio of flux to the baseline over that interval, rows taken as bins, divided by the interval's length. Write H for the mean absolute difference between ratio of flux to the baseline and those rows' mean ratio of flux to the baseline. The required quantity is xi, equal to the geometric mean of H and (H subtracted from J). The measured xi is 0.133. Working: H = 0.019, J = 0.935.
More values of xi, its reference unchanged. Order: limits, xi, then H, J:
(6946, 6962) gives 0.129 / 0.016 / 1.026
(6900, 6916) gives 0.120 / 0.015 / 0.966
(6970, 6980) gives 0.138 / 0.019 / 0.998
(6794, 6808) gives 0.131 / 0.018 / 0.981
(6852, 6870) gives 0.133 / 0.019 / 0.933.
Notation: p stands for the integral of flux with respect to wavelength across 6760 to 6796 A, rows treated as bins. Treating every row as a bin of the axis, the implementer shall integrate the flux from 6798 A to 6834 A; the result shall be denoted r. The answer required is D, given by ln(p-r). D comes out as 2.5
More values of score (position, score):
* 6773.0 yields 0.0846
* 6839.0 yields 0.0879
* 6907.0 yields 0.0885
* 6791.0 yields 0.0891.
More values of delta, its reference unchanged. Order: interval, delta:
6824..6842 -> 0.32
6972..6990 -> 0.66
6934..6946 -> 0.39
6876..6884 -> 0.55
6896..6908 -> 0.49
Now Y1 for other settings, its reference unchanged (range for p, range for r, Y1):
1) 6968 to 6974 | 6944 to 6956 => 146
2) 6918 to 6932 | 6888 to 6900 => 298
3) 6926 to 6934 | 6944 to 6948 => 190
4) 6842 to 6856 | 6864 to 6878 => 297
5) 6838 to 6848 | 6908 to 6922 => 219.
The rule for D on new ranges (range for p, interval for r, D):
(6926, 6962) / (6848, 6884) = 4.5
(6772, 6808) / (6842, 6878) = 3.2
